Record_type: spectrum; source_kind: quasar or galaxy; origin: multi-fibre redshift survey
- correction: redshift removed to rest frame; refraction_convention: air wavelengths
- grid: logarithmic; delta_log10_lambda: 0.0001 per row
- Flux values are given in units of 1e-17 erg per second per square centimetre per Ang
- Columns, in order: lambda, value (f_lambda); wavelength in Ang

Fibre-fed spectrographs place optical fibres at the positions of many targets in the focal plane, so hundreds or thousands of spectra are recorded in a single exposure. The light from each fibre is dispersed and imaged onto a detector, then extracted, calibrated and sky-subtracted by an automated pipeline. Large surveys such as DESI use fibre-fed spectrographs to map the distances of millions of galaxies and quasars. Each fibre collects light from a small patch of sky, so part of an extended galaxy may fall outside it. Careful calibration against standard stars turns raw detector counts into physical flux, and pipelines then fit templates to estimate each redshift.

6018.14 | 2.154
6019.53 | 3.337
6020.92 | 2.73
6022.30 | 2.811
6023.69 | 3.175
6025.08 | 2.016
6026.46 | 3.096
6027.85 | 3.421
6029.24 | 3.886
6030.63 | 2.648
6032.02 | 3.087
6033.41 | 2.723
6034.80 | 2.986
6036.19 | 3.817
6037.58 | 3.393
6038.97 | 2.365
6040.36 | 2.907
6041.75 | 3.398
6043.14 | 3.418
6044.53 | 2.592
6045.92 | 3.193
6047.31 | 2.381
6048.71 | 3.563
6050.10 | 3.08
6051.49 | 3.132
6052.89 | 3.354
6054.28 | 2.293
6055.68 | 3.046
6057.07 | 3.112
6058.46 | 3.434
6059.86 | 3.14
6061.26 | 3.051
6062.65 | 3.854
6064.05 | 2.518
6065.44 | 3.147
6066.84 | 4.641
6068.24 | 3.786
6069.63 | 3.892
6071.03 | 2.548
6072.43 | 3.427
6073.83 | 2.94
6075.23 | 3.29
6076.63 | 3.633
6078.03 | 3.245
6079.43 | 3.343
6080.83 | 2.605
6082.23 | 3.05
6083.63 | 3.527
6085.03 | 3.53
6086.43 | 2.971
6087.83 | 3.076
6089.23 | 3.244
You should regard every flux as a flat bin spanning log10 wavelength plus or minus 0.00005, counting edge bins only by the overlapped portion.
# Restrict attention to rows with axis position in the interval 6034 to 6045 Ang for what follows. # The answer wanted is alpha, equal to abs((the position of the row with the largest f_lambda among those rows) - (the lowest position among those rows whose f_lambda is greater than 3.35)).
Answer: 0.0 Ang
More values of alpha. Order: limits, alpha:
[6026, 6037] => 1.4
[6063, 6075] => 0.0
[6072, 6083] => 4.2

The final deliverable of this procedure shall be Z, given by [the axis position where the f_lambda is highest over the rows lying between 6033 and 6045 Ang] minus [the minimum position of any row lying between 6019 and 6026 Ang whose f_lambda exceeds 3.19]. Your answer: 16.7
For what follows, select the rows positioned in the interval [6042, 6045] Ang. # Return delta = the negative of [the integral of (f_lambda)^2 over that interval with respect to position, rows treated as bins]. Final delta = -29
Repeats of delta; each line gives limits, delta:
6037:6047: -92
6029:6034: -47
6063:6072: -111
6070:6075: -48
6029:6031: -22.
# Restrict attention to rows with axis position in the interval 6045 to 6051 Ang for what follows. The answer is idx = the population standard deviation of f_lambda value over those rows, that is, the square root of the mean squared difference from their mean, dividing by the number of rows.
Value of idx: 0.428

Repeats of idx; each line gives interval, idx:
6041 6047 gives 0.334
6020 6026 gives 0.420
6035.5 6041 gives 0.542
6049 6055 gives 0.401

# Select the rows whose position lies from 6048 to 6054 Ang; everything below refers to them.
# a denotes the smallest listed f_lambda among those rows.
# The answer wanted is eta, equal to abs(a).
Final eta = 3.1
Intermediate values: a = 3.08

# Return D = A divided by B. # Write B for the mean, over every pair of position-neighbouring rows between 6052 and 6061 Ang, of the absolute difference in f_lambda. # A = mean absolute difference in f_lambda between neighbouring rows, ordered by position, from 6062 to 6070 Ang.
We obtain 1.77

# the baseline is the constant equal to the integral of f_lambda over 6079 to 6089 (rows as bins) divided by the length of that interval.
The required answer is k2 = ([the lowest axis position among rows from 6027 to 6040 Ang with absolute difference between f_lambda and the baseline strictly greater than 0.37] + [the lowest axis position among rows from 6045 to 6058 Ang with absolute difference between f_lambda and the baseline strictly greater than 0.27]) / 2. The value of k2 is 6038.3 Ang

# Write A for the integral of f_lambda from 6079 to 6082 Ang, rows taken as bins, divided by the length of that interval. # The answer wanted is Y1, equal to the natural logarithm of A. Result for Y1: 1.08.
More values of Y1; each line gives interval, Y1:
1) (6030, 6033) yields 1.05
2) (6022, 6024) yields 1.10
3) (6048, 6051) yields 1.20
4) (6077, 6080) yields 1.20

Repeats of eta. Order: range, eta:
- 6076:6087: 2.6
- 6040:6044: 2.9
